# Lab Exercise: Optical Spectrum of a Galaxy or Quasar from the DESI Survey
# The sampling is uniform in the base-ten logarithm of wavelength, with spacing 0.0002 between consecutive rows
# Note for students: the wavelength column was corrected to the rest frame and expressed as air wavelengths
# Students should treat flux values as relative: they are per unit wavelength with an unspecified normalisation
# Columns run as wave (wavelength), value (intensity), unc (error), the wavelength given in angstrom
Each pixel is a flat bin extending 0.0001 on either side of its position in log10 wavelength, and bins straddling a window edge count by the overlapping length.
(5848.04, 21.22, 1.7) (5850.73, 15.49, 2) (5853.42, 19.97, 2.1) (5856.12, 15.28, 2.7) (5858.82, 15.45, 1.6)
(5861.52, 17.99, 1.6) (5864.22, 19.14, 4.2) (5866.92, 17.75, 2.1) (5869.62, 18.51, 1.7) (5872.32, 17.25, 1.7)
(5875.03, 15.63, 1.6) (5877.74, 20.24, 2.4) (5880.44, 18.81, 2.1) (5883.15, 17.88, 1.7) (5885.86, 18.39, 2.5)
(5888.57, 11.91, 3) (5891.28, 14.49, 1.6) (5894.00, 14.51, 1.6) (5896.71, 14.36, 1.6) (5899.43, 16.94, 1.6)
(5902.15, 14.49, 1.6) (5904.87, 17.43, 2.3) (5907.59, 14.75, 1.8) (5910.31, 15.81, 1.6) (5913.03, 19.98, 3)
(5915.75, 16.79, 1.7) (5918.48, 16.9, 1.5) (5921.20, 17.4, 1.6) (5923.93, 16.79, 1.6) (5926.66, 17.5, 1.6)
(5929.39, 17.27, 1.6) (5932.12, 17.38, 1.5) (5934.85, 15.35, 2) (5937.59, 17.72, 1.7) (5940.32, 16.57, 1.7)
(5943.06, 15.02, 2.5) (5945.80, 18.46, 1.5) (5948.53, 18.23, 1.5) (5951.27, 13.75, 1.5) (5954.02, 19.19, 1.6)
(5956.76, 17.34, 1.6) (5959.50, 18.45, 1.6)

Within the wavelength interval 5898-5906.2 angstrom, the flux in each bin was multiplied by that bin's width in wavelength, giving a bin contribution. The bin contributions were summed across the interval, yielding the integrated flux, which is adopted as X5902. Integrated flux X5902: 133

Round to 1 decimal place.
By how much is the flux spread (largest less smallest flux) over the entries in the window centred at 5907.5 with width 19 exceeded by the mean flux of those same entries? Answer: 11.1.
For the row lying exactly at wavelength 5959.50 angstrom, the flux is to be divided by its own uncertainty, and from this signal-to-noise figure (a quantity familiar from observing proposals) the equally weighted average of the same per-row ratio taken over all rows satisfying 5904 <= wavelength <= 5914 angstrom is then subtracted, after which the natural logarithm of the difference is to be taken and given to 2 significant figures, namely 1.2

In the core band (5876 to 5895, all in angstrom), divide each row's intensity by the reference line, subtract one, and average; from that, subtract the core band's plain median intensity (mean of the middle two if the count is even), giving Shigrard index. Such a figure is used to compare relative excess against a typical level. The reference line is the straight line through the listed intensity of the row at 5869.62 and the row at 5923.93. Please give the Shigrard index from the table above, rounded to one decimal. -18.0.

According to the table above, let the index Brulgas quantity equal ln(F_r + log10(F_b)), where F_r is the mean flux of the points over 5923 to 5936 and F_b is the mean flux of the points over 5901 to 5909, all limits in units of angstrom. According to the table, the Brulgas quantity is 2.89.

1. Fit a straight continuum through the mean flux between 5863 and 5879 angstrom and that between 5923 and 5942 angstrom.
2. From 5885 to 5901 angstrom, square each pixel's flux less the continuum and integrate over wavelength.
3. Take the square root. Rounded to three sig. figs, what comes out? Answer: 13.3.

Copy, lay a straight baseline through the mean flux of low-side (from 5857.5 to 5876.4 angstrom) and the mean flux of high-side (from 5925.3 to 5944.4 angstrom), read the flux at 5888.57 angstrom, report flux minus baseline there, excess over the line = -5.3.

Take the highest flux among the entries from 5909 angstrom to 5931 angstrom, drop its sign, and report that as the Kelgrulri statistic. 20.0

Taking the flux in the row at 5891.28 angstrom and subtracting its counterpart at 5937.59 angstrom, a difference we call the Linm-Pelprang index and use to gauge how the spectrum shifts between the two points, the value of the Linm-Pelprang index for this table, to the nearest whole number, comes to -3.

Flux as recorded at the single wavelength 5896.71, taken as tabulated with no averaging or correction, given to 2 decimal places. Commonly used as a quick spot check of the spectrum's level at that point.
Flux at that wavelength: 14.36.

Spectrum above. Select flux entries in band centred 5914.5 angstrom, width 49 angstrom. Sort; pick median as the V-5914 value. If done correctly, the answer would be 16.8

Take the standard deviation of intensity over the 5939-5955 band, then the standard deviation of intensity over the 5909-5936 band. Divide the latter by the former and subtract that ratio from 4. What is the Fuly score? 3.4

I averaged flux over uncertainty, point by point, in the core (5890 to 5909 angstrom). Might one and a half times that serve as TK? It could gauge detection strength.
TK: 13.4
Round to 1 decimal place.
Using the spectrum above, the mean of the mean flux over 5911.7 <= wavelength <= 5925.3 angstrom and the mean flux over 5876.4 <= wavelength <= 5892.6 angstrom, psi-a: 17.3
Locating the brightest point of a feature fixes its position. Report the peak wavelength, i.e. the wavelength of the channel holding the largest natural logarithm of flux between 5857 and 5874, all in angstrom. 5864.22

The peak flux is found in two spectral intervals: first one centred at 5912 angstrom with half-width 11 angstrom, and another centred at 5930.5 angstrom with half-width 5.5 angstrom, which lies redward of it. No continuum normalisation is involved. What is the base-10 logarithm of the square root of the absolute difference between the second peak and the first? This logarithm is 0.20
